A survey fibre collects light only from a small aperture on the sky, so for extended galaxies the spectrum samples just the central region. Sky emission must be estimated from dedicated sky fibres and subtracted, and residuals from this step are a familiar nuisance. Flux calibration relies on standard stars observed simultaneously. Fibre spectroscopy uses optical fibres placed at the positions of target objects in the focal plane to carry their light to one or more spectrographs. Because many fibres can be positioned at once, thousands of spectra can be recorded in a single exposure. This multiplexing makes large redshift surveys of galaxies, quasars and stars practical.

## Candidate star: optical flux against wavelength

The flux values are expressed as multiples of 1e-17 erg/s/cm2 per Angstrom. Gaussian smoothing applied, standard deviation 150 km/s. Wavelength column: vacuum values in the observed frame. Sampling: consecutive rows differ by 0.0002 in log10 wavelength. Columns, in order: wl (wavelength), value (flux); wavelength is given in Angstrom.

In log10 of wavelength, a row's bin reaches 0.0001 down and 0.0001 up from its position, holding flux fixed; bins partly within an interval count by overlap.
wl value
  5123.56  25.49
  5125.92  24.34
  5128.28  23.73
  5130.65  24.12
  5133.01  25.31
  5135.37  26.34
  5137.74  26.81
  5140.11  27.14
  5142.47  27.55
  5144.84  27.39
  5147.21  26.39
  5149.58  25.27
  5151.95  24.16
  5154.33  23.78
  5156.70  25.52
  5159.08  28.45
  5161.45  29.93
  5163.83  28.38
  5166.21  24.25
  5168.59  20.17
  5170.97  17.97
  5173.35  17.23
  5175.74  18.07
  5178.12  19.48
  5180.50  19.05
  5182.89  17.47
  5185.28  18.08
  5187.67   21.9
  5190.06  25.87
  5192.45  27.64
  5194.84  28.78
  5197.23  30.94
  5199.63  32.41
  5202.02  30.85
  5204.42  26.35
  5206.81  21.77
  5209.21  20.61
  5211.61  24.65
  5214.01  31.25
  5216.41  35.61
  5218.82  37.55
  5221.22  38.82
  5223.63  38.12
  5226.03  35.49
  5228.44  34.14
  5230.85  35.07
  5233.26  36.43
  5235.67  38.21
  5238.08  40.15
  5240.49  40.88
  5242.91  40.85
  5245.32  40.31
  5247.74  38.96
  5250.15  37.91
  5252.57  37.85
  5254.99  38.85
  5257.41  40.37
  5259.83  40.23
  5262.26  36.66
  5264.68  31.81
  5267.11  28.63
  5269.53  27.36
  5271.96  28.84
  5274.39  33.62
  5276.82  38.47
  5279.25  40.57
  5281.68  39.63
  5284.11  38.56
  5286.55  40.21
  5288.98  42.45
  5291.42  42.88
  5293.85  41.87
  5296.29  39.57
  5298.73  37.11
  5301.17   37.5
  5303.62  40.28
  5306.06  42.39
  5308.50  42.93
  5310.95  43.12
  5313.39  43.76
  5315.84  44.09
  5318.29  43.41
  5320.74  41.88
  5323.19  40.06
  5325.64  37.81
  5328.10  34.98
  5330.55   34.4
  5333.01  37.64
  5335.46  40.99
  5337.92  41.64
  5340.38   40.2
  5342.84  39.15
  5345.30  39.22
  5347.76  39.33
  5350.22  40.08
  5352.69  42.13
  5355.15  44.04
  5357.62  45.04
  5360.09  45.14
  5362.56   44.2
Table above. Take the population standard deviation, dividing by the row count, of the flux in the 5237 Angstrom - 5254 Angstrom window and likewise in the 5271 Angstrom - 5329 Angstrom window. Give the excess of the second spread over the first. 2.3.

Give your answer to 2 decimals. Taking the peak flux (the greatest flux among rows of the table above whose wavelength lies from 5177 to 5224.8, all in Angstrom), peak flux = 38.82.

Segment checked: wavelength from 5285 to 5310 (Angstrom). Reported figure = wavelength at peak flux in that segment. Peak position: 5308.50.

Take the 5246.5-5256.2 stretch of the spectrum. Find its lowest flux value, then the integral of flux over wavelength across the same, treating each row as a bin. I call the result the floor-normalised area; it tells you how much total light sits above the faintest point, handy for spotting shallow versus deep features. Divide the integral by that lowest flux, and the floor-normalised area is 9.8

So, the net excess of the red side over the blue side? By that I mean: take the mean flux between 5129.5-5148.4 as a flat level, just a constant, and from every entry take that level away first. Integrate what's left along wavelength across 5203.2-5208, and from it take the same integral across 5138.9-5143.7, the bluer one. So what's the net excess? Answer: -16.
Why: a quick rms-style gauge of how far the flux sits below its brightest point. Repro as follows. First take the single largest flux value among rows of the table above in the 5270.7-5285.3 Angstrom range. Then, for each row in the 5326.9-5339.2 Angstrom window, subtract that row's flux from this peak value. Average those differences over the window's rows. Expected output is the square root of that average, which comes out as 1.6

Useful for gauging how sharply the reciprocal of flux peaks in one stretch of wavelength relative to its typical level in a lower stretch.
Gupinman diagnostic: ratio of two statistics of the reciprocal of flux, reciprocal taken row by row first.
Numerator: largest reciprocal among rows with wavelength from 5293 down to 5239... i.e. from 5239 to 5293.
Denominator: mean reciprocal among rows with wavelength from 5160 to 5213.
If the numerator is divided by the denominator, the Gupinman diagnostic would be 0.83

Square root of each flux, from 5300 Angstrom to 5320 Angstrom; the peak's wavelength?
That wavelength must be 5315.84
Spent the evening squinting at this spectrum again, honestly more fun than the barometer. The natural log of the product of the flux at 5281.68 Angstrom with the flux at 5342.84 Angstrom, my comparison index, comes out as 7.35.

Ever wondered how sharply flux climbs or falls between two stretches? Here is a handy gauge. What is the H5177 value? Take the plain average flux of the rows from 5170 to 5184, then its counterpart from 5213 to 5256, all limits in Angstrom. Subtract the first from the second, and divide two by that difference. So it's 0.10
